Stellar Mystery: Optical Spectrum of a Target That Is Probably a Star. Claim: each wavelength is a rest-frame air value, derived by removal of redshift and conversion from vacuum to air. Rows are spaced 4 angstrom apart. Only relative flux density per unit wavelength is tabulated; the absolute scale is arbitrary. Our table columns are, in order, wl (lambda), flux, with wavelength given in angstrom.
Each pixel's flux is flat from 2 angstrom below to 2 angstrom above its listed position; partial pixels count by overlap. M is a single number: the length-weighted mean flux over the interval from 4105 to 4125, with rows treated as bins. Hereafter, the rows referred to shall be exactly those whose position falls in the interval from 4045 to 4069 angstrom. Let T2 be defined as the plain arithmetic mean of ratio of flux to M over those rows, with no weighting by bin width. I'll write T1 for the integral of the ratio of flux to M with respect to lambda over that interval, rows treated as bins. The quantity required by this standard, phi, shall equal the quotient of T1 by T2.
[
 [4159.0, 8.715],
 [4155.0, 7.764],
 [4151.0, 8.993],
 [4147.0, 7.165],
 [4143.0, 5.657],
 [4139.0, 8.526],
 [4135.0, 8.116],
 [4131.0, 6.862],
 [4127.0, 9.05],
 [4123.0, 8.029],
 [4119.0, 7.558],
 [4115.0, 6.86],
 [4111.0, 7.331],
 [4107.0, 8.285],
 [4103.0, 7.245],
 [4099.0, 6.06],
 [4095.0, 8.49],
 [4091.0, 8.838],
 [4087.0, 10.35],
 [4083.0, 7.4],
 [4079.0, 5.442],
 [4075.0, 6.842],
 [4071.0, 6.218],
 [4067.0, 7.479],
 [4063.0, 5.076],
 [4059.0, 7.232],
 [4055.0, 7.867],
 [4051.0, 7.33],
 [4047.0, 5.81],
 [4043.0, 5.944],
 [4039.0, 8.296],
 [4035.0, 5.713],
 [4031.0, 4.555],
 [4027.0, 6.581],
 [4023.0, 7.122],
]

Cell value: 24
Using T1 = 21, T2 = 0.89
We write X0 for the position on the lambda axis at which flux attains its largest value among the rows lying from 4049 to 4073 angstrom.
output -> 4055.0 angstrom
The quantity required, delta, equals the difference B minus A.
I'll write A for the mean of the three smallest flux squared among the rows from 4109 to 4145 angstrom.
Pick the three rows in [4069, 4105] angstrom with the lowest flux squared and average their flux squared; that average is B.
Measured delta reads -7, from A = 42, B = 35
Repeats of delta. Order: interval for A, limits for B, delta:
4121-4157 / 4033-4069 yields -13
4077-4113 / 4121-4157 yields 4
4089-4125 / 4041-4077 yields -14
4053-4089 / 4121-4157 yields 12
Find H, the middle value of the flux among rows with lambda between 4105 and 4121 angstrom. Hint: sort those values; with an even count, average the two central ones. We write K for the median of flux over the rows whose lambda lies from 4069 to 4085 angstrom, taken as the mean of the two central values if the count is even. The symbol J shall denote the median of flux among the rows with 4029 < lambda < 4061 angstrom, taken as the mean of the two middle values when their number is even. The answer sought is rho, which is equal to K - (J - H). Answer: 7.4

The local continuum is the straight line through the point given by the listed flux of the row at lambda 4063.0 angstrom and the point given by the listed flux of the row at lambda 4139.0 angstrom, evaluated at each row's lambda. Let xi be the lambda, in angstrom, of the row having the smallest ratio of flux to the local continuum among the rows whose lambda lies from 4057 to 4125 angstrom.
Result 4099.0 angstrom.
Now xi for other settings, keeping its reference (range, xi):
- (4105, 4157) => 4143.0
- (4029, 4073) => 4063.0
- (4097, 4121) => 4099.0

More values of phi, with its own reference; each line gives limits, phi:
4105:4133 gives 28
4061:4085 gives 24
